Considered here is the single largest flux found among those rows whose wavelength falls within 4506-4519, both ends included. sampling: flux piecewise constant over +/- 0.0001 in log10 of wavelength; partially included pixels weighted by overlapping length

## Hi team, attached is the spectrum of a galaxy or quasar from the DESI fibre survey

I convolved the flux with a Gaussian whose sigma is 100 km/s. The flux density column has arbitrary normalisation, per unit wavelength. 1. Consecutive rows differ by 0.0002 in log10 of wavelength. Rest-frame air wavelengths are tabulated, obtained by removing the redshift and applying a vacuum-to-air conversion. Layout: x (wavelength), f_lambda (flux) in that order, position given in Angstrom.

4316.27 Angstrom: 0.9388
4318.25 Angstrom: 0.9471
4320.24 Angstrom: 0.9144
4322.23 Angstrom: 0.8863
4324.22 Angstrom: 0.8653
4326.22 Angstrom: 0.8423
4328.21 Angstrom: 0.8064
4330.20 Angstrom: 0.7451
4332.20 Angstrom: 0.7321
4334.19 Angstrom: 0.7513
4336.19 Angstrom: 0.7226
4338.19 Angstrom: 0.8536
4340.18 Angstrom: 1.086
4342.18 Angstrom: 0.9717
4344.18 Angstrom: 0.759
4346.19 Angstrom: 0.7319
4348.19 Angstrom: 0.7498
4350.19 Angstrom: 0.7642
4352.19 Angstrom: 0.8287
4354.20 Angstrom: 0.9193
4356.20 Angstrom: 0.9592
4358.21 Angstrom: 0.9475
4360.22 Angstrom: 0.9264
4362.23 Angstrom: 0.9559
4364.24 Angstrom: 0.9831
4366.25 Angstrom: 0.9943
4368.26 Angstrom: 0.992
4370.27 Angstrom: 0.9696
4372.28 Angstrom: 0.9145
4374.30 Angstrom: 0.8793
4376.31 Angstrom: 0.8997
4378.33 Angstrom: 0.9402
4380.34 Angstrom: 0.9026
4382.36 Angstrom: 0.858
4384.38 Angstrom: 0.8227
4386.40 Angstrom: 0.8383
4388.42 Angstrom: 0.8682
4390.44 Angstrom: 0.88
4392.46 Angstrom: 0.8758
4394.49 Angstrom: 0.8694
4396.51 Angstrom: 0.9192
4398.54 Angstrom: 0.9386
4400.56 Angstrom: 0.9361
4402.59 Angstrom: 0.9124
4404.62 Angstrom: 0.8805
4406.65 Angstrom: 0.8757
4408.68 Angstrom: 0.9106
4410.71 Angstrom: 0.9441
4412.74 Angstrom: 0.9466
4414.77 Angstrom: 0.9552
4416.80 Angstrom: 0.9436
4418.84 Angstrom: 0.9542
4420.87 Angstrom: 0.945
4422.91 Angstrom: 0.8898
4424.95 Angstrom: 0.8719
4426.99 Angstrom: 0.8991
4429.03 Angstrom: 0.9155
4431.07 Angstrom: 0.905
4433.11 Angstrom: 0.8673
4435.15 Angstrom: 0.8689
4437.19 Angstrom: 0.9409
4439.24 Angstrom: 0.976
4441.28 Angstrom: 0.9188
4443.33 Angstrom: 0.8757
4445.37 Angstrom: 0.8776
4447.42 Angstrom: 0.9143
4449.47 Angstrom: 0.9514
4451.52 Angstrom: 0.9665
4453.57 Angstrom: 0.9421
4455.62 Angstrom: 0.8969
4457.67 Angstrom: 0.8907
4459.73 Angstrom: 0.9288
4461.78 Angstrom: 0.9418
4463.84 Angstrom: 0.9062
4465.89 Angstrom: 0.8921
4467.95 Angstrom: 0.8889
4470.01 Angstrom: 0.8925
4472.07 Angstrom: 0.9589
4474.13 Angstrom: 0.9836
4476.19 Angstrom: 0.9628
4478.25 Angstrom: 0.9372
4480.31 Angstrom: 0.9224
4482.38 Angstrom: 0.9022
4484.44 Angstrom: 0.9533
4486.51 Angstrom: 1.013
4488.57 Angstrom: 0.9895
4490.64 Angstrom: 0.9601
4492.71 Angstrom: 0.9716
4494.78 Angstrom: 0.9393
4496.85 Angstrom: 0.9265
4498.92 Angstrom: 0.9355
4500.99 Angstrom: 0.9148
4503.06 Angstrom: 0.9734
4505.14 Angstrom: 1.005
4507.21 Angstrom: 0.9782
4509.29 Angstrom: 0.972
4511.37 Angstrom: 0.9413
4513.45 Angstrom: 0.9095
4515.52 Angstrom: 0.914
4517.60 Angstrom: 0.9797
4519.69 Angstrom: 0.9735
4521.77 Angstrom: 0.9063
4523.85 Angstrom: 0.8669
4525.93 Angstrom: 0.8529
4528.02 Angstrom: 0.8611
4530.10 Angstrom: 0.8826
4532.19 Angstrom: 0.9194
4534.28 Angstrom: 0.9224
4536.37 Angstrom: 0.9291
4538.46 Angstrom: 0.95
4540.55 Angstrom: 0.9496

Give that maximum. 0.9797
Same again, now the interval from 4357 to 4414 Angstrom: 0.9943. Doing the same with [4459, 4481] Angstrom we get 0.9836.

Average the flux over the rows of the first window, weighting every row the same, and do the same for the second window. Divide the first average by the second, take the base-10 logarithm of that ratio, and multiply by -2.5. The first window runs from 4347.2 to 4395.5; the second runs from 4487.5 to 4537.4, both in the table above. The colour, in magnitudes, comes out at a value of 0.044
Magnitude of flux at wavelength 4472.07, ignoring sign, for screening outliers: 0.96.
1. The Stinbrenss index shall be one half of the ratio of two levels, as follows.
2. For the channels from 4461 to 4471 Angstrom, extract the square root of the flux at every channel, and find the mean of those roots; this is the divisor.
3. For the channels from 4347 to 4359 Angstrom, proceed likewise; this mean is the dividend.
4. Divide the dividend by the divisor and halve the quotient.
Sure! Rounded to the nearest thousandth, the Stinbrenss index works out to 0.487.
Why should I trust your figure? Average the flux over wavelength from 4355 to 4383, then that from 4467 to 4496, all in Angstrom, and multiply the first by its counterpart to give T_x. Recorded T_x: 0.89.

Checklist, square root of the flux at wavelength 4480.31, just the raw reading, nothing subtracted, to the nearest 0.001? 0.960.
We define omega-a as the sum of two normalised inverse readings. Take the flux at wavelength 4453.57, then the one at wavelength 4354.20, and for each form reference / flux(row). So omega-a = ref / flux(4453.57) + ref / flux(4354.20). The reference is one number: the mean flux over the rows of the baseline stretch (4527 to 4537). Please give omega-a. 1.94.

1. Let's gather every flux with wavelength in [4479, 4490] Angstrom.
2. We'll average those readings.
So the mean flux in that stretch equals 0.956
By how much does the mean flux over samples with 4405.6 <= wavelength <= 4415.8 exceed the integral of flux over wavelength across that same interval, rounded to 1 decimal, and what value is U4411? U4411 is -8.5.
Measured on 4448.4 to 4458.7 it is -8.6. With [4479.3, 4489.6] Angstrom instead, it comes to -8.9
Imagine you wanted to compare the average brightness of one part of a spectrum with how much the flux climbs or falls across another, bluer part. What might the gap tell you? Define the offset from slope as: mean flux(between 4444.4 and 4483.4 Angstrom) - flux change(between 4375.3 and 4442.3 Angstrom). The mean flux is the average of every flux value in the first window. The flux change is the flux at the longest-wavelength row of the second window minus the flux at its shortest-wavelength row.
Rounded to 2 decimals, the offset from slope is 0.90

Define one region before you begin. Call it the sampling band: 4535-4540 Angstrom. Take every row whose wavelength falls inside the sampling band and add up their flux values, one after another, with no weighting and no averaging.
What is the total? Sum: 1.88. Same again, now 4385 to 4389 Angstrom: 1.71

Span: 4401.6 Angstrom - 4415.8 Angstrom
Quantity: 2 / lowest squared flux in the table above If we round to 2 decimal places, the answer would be 2.61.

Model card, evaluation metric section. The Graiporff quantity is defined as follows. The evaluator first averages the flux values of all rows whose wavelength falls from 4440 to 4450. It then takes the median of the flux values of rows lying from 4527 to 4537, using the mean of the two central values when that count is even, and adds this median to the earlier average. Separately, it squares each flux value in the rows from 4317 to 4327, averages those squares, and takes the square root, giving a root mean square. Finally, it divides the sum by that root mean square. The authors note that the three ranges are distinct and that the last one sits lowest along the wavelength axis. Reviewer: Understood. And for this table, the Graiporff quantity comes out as 2.05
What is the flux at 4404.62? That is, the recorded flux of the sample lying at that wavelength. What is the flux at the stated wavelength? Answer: 0.8805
